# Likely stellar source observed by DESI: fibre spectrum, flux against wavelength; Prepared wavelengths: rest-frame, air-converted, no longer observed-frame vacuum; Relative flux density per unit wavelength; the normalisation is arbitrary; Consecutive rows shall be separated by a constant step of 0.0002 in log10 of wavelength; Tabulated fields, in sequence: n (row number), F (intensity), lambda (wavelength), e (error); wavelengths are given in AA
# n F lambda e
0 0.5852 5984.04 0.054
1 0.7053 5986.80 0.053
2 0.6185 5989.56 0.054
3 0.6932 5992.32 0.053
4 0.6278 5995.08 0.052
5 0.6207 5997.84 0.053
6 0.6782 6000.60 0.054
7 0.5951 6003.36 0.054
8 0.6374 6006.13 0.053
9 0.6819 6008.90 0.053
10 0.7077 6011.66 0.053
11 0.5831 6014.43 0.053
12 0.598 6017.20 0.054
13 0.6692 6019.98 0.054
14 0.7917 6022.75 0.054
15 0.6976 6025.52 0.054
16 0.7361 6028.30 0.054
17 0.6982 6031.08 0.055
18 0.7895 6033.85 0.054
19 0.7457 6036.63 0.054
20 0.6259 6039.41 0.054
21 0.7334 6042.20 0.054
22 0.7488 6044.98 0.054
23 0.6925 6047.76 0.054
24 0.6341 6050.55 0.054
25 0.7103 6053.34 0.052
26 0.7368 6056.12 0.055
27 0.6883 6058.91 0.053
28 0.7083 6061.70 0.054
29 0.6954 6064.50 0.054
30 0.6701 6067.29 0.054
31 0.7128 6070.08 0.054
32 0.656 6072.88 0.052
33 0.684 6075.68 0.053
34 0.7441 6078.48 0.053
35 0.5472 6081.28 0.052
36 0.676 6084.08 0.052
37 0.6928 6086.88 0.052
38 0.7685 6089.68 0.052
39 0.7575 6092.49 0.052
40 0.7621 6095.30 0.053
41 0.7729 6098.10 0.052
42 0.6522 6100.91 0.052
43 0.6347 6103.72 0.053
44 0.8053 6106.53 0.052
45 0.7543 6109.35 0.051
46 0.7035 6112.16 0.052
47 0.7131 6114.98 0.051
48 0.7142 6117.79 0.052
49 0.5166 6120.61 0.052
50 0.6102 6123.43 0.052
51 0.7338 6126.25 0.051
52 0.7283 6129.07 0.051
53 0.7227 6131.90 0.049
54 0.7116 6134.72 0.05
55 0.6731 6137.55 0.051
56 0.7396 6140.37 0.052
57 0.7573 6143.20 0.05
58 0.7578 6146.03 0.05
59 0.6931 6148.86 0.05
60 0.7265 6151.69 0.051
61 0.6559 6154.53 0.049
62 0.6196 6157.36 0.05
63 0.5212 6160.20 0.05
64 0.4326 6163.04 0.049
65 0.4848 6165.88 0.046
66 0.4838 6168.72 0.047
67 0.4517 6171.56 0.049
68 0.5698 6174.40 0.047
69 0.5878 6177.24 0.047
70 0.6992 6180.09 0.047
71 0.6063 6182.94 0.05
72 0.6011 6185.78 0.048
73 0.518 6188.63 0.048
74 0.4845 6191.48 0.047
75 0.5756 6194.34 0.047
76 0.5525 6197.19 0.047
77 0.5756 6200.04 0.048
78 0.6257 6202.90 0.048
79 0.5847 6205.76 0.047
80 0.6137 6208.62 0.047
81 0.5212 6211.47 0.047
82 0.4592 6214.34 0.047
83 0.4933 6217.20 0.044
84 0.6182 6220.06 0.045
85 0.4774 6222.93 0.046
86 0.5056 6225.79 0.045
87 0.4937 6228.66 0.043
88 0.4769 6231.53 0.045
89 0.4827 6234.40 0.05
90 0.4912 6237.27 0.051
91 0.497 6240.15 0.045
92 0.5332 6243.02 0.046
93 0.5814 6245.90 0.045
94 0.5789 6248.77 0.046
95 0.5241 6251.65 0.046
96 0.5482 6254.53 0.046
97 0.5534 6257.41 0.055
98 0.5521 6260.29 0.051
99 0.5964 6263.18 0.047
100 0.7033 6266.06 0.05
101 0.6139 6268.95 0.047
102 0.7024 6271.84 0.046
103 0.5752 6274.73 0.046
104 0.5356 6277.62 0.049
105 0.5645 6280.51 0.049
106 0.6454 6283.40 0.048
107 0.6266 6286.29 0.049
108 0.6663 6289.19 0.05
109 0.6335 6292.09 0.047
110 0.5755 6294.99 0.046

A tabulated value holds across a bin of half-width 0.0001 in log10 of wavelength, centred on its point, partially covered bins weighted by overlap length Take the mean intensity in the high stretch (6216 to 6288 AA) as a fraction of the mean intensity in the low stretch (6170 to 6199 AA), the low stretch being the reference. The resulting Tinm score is 0.99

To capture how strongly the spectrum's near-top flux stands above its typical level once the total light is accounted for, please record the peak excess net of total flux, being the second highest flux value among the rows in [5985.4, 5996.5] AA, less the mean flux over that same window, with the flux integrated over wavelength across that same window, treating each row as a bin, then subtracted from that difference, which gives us -7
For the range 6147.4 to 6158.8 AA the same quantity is -8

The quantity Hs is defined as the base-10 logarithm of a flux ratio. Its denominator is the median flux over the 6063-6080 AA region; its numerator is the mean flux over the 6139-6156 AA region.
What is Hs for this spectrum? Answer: 0.02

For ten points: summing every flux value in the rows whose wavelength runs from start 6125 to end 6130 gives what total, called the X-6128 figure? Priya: 1.46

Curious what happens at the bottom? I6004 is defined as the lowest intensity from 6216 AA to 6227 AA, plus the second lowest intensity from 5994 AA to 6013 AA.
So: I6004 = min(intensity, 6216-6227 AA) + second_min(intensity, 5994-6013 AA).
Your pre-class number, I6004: 1.10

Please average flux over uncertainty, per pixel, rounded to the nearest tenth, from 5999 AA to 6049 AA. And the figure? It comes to 12.8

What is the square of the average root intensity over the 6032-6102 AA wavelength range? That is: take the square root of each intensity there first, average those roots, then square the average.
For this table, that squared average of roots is 0.70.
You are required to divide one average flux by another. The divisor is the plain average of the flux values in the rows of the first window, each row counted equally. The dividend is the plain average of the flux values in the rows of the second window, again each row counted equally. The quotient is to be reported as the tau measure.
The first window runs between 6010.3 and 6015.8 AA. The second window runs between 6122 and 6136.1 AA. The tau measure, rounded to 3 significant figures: 1.09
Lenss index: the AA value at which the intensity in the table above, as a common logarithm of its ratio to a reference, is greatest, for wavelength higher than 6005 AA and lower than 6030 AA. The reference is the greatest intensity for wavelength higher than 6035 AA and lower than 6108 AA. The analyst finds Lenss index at 6022.75 AA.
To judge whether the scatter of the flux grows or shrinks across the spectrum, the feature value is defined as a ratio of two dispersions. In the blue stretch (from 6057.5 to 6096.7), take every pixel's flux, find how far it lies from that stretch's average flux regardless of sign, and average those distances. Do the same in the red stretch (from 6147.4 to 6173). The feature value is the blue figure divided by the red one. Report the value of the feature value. 0.39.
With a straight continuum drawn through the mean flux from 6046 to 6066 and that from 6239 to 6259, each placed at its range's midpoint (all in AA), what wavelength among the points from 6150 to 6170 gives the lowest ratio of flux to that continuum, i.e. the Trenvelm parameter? 6163.04 AA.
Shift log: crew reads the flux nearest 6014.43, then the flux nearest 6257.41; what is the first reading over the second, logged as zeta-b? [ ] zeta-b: 1.05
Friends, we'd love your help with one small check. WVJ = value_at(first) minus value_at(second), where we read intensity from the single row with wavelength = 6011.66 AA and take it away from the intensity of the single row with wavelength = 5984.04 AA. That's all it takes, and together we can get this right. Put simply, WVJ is -0.12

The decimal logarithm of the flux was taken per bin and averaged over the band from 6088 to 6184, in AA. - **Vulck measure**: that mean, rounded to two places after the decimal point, -0.18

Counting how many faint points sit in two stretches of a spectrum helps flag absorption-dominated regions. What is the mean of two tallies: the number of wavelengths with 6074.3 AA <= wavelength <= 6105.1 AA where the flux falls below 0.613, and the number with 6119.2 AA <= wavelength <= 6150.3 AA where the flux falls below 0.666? 1.5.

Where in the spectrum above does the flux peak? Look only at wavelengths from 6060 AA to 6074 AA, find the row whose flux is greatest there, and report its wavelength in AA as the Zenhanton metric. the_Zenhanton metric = 6070.08 AA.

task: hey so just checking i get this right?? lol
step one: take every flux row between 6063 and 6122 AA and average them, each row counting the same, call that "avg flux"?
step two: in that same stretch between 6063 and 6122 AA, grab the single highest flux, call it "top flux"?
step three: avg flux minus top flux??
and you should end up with -0.108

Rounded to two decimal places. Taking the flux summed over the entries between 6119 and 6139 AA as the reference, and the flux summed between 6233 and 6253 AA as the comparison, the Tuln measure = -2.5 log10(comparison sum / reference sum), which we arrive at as 0.26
